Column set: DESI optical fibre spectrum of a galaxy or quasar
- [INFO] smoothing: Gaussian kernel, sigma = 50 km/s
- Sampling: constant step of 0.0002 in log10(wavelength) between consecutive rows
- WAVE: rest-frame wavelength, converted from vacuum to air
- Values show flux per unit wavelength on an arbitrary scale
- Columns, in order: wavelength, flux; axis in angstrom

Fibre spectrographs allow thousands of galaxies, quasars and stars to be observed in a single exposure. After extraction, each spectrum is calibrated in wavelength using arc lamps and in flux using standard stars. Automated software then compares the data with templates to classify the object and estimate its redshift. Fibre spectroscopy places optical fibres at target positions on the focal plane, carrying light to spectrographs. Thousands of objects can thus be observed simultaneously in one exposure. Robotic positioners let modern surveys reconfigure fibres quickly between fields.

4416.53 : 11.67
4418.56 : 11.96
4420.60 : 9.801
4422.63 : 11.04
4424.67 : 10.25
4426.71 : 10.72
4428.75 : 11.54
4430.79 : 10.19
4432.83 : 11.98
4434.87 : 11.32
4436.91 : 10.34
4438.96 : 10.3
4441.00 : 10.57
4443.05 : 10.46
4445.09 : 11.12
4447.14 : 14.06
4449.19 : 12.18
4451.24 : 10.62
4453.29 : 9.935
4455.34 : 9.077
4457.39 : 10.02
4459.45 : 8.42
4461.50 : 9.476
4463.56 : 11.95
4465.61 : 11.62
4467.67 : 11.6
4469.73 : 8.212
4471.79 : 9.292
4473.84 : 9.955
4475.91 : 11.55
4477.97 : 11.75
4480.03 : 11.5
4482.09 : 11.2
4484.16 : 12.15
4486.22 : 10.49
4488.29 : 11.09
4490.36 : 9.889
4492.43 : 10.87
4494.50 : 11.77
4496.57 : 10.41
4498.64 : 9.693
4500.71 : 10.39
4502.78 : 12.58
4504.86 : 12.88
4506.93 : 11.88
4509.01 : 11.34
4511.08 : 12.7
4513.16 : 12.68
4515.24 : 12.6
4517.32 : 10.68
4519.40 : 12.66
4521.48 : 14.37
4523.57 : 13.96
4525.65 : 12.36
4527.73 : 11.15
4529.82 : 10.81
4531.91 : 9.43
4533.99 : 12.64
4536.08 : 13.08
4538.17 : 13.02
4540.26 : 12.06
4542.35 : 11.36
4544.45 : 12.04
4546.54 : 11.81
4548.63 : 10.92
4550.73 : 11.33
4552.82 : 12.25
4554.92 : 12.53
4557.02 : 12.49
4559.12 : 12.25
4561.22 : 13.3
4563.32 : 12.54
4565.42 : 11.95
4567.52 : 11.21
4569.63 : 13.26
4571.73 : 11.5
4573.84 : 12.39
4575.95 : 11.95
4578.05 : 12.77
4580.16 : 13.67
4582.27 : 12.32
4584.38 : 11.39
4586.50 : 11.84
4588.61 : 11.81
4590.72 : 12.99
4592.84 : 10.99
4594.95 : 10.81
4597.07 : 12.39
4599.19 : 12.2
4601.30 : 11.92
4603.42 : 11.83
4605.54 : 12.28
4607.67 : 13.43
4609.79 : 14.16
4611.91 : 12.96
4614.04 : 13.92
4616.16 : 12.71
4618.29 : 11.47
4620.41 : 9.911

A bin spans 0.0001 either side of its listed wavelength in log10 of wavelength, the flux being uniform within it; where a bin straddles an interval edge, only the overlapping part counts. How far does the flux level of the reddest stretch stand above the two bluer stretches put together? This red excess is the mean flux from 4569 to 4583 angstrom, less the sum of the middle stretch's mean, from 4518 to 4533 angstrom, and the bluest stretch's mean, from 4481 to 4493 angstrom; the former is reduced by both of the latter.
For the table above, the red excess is -10.5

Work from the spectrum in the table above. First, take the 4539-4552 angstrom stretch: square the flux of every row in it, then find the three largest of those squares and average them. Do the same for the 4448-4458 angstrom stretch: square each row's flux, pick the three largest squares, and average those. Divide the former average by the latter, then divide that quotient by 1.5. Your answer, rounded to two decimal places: 0.79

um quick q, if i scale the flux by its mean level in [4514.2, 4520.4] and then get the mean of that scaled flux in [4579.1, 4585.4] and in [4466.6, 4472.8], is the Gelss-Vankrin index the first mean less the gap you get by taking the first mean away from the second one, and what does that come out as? 1.27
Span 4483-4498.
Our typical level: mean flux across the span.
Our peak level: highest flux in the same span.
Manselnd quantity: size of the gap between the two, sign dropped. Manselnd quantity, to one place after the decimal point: 1.2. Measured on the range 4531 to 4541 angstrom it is 1.0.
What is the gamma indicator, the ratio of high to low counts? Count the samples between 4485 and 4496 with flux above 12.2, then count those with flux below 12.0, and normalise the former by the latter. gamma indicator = 0.0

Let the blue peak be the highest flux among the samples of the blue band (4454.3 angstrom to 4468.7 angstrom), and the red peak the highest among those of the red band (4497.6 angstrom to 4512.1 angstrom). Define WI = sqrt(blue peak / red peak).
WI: 0.96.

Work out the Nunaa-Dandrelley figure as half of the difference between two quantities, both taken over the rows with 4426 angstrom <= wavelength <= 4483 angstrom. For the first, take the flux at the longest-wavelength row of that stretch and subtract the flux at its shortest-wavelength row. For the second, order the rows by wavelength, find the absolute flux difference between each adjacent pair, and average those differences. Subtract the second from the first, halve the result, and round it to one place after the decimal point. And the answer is -0.3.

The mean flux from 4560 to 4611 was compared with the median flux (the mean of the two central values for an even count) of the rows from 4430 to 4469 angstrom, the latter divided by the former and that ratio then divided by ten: 0.0860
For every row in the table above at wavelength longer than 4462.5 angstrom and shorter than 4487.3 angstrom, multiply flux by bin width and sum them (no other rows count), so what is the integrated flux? 271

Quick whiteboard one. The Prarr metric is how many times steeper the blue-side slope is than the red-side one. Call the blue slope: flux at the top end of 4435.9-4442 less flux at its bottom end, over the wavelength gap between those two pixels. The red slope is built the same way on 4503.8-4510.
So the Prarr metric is -0.2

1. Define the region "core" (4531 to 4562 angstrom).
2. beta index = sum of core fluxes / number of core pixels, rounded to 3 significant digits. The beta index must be 12.0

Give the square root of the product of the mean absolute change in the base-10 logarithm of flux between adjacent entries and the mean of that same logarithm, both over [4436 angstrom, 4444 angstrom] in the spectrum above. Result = 0.077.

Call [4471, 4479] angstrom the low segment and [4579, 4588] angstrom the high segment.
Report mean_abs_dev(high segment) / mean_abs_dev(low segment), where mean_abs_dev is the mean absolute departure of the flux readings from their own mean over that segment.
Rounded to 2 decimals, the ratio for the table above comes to 0.68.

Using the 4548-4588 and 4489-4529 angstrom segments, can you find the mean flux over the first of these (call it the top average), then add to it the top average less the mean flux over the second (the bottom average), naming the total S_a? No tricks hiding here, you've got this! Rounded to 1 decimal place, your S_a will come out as 12.6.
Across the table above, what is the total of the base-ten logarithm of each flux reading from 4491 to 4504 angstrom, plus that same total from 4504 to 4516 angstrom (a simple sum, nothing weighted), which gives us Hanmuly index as 12.8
